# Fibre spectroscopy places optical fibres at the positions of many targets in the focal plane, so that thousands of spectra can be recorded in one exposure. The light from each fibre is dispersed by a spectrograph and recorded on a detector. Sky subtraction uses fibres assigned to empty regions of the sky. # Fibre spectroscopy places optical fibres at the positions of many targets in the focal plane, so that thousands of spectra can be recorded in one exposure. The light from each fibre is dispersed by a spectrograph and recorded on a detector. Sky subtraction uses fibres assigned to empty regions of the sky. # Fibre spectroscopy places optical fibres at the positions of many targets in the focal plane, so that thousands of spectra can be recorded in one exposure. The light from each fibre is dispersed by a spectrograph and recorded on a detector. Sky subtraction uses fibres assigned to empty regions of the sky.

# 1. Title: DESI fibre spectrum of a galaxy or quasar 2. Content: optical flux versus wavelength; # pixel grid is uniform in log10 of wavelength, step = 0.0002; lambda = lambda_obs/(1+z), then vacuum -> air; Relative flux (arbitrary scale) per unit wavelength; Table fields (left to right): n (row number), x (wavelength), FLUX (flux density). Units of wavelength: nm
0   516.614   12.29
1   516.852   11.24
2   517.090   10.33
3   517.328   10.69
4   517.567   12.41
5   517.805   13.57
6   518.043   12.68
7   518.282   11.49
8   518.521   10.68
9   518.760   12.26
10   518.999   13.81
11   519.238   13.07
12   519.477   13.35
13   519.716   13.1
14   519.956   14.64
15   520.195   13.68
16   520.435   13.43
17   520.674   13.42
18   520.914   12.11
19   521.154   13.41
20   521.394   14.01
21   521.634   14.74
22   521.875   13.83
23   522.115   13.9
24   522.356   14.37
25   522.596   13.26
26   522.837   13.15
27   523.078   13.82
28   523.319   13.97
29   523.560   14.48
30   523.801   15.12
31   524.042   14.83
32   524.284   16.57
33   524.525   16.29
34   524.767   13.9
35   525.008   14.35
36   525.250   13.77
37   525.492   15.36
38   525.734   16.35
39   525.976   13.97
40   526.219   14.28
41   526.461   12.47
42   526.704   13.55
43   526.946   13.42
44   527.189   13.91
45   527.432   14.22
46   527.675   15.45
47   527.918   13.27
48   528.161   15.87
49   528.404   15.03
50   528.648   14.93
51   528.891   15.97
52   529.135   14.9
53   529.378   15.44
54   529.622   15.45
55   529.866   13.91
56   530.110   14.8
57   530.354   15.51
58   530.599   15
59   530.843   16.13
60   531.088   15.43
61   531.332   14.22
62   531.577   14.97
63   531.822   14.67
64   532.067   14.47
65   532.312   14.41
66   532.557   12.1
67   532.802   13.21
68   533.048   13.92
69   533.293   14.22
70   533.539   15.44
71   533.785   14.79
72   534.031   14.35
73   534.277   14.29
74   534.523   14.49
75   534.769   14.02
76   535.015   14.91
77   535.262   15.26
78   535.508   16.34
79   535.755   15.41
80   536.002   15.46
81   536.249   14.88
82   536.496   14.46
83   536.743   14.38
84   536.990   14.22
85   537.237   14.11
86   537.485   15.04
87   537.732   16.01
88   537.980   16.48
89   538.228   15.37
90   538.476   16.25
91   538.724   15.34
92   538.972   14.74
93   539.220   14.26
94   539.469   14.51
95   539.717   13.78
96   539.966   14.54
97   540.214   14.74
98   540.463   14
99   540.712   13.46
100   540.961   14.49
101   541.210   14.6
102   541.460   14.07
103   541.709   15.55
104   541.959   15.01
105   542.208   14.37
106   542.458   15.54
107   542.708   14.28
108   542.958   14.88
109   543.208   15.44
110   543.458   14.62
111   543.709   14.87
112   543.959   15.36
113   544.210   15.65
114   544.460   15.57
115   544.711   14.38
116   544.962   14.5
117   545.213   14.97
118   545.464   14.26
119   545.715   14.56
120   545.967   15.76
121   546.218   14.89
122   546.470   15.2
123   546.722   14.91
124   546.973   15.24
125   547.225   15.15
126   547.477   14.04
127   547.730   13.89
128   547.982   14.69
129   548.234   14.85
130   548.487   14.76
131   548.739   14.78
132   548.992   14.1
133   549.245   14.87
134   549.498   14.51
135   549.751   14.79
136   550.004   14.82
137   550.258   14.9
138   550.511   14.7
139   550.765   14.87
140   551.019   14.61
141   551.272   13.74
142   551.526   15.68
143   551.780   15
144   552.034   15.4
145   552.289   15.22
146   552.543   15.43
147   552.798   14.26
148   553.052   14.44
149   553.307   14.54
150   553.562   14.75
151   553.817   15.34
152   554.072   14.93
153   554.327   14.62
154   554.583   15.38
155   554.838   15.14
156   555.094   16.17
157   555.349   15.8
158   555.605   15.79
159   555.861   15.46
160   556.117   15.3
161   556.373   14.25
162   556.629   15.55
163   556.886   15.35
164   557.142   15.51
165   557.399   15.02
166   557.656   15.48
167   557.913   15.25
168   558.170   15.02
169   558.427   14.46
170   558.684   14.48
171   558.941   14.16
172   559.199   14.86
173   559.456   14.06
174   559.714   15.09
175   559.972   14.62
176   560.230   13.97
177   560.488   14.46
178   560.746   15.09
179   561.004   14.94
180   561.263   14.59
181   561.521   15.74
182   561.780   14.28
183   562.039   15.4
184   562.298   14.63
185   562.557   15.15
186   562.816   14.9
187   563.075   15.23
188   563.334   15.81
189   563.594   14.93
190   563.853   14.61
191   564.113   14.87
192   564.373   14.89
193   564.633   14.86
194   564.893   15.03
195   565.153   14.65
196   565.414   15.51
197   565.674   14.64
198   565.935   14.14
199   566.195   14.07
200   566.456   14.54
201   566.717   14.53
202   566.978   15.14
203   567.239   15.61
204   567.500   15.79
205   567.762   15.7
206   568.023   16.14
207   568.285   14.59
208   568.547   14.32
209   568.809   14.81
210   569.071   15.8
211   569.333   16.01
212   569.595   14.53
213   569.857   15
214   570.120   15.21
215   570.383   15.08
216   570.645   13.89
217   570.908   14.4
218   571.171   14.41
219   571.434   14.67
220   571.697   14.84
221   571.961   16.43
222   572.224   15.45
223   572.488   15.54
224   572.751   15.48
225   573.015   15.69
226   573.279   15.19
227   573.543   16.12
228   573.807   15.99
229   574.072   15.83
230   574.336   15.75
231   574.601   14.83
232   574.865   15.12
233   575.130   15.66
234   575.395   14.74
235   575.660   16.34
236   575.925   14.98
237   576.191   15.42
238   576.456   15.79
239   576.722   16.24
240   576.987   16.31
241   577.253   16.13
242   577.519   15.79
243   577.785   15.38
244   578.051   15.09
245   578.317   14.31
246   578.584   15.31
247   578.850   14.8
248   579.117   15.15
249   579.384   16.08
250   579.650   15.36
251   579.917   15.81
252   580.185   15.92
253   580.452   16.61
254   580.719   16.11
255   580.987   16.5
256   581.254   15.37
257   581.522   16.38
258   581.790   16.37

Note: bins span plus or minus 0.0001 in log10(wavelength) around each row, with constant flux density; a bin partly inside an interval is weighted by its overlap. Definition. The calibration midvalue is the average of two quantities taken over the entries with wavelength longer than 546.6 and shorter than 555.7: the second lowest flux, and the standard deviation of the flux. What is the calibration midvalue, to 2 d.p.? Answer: 7.21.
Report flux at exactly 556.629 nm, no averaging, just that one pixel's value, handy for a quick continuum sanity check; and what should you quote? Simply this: 15.55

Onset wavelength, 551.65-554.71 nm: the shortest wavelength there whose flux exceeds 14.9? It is 551.780 nm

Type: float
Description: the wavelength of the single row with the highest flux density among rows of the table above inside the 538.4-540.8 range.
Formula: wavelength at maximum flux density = 538.476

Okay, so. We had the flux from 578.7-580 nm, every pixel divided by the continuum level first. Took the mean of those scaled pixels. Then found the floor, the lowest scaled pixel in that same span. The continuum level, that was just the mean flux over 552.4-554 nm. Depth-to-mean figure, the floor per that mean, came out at 0.959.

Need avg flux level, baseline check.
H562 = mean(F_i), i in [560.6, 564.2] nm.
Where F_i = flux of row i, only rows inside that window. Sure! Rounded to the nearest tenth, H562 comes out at 15.0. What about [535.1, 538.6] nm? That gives 15.3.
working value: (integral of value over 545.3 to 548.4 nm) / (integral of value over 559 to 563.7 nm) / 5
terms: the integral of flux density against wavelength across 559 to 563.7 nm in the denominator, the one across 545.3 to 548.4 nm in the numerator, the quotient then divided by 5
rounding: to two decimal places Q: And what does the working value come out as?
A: 0.13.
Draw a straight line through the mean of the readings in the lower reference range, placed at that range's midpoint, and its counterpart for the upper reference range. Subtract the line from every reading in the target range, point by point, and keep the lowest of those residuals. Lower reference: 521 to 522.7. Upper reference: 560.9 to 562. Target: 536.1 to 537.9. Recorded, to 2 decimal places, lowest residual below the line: -0.19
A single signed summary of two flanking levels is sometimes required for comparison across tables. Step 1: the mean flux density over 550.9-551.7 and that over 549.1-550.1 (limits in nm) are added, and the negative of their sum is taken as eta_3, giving -29.4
